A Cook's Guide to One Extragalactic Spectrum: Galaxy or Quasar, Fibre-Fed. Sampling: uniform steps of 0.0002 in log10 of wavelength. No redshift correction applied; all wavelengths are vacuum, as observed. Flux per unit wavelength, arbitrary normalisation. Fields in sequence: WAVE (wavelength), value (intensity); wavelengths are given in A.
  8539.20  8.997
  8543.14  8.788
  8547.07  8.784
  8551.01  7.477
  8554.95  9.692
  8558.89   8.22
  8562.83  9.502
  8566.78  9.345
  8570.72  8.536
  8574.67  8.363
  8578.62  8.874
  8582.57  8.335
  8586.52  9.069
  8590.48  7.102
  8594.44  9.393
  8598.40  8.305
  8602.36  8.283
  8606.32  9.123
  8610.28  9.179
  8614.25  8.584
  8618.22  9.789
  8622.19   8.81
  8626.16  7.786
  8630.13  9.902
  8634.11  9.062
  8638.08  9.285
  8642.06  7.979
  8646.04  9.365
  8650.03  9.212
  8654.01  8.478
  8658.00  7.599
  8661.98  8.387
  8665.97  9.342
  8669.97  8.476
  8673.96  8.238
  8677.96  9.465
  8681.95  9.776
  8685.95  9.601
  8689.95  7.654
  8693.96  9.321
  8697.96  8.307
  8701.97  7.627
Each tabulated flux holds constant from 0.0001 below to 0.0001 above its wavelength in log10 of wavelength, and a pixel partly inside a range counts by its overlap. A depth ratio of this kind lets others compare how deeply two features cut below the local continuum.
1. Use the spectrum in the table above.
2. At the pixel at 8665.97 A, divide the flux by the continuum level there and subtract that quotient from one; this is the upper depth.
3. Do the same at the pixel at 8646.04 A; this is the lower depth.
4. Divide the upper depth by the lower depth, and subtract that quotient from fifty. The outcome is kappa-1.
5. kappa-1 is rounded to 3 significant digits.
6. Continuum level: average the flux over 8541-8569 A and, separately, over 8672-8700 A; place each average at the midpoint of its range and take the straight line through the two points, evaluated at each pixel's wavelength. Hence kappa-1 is 49.1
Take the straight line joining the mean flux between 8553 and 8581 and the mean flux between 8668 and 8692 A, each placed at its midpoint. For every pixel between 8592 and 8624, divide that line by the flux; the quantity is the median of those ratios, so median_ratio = 0.99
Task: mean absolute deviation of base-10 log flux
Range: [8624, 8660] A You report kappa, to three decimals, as 0.035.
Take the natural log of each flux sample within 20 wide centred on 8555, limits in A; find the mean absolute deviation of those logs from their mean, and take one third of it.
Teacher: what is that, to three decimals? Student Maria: 0.028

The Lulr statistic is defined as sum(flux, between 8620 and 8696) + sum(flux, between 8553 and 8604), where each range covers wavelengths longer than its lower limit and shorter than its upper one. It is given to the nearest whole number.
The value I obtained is 281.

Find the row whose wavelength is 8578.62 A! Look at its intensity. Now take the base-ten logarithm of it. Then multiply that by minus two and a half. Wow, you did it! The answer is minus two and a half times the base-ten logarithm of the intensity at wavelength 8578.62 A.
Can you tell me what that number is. -2.37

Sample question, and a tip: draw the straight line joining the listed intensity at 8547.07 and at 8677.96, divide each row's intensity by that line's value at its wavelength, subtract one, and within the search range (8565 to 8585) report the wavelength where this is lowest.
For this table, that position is 8582.57 A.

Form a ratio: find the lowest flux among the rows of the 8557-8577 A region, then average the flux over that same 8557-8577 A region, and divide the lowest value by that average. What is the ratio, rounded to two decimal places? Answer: 0.93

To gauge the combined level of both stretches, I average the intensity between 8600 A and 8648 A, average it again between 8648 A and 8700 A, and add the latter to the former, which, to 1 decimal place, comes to 17.7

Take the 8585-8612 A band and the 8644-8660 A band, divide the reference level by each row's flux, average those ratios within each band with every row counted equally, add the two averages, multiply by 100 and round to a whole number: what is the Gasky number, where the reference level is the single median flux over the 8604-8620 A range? 213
